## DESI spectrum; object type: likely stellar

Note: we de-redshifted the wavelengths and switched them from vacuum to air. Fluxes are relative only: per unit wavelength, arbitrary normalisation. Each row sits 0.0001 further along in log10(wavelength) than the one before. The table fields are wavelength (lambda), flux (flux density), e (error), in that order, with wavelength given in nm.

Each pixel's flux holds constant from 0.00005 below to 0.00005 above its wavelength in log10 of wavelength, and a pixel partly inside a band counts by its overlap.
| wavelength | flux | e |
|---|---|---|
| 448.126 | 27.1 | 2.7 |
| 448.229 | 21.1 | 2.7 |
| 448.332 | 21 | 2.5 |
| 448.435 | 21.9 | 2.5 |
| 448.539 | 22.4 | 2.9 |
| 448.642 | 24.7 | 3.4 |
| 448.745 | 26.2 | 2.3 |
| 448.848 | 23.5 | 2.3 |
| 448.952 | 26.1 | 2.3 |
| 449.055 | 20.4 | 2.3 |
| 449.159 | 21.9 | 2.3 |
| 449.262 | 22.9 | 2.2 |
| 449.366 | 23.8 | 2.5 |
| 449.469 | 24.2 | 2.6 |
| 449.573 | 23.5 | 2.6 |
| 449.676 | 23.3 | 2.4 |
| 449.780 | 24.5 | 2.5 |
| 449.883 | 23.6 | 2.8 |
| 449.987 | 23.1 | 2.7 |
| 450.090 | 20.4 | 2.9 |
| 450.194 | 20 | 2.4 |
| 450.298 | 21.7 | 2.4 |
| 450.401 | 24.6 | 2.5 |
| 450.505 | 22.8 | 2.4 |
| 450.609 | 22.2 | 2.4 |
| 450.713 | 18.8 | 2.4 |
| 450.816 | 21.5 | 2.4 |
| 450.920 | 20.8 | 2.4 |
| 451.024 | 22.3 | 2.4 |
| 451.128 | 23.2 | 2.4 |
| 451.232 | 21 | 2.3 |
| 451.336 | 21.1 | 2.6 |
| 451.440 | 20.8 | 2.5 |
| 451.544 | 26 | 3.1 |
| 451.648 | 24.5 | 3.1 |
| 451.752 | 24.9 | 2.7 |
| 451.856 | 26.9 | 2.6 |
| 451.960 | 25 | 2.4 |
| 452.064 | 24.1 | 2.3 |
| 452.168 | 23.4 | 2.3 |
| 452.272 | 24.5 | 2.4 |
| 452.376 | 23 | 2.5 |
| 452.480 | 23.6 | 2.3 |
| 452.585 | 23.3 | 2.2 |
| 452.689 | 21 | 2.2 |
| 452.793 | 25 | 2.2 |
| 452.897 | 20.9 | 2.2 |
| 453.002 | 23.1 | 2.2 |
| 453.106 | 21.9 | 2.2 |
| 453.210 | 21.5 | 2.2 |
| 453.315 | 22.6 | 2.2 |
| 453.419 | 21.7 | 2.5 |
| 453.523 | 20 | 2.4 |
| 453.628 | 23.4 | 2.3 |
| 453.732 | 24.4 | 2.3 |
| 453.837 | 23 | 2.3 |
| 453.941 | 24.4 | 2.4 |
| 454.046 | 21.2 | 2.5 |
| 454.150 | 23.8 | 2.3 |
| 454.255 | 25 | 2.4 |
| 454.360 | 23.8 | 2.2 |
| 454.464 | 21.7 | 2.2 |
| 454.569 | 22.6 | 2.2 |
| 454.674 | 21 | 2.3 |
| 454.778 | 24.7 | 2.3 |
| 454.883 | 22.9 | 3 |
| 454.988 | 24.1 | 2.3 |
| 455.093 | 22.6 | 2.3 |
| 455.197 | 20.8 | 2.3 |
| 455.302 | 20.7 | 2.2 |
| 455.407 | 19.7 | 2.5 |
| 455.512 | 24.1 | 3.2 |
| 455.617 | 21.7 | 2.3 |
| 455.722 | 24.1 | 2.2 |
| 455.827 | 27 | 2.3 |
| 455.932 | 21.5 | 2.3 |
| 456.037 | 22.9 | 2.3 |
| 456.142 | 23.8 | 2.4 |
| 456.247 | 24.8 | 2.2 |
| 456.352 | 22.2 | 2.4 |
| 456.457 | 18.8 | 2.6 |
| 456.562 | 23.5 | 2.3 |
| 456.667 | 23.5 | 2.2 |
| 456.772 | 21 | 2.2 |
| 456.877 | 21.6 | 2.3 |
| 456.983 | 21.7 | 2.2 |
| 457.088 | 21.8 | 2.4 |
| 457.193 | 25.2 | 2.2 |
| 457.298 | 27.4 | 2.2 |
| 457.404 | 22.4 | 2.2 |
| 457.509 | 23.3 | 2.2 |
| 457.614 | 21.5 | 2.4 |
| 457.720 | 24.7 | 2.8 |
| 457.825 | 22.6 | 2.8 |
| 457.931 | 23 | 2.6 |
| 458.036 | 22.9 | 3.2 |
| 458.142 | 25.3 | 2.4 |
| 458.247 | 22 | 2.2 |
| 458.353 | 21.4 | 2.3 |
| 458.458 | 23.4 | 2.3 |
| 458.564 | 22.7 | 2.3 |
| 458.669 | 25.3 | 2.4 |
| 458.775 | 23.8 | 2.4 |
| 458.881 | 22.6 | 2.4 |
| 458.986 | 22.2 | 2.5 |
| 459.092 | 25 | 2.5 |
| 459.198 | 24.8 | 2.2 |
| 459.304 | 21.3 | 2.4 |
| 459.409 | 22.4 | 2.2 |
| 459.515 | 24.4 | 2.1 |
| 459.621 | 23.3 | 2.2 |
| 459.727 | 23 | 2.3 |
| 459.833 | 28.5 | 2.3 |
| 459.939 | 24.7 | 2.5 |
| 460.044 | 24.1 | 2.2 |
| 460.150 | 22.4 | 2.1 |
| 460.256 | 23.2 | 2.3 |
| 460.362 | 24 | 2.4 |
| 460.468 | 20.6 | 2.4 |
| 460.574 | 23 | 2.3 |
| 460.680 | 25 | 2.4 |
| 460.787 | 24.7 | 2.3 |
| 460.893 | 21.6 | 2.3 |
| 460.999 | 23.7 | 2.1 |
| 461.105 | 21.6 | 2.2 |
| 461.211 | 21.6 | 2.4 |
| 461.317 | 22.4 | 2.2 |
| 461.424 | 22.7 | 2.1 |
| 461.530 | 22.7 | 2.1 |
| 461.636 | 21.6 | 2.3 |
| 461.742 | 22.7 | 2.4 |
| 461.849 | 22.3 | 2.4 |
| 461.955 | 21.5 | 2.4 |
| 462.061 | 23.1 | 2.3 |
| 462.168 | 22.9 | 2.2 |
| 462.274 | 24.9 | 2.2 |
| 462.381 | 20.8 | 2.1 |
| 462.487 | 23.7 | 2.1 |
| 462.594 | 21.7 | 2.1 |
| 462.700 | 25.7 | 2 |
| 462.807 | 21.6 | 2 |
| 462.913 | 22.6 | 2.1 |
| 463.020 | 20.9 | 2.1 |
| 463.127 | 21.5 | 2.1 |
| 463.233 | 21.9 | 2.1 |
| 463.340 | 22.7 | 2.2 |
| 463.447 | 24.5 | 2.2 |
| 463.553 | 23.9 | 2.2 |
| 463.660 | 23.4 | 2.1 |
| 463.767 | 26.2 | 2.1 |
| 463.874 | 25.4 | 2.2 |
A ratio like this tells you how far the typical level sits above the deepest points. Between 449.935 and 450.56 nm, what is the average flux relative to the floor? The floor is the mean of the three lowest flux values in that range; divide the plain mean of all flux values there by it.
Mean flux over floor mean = 1.068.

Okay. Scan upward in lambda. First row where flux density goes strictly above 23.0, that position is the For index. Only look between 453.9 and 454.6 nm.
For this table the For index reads 453.941 nm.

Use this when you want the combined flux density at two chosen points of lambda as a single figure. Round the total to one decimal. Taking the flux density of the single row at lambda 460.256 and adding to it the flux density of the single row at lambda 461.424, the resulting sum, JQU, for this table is 45.9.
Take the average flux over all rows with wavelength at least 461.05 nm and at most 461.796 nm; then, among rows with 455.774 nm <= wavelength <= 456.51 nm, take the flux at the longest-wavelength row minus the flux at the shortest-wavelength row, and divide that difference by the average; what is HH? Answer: -0.4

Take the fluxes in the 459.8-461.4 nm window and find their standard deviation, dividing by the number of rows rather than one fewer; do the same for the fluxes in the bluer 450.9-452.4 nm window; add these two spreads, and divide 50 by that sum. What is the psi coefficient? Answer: 13.3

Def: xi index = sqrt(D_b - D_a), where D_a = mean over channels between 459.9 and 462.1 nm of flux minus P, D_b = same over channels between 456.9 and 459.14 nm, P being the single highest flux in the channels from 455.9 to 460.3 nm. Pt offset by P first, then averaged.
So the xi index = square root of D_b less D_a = 0.72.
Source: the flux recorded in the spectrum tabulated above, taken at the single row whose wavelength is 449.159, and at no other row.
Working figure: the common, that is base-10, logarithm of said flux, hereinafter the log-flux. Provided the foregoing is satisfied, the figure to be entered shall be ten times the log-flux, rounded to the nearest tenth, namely 13.4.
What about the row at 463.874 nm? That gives 14.0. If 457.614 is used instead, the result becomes 13.3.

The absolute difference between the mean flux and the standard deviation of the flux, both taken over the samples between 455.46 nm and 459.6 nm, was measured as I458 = 21.5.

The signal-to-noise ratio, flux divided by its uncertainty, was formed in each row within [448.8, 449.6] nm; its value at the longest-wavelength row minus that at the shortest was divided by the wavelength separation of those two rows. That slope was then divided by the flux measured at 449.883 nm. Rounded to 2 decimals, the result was -0.07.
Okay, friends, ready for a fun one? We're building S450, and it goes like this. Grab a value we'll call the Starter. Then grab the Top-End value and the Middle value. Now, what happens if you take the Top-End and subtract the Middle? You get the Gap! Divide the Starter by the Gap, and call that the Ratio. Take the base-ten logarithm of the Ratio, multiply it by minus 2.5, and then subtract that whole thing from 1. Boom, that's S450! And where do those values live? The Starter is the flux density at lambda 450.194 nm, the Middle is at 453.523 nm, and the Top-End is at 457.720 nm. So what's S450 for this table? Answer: 2.6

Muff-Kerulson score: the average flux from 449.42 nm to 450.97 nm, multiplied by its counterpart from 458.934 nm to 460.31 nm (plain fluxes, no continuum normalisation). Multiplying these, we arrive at 531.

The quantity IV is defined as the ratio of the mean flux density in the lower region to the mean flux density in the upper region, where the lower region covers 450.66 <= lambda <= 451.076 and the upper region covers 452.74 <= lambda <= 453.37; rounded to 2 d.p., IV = 0.93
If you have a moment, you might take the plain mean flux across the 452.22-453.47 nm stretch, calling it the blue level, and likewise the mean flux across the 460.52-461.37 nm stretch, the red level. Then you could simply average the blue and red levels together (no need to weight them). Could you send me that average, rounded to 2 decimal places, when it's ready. 22.81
